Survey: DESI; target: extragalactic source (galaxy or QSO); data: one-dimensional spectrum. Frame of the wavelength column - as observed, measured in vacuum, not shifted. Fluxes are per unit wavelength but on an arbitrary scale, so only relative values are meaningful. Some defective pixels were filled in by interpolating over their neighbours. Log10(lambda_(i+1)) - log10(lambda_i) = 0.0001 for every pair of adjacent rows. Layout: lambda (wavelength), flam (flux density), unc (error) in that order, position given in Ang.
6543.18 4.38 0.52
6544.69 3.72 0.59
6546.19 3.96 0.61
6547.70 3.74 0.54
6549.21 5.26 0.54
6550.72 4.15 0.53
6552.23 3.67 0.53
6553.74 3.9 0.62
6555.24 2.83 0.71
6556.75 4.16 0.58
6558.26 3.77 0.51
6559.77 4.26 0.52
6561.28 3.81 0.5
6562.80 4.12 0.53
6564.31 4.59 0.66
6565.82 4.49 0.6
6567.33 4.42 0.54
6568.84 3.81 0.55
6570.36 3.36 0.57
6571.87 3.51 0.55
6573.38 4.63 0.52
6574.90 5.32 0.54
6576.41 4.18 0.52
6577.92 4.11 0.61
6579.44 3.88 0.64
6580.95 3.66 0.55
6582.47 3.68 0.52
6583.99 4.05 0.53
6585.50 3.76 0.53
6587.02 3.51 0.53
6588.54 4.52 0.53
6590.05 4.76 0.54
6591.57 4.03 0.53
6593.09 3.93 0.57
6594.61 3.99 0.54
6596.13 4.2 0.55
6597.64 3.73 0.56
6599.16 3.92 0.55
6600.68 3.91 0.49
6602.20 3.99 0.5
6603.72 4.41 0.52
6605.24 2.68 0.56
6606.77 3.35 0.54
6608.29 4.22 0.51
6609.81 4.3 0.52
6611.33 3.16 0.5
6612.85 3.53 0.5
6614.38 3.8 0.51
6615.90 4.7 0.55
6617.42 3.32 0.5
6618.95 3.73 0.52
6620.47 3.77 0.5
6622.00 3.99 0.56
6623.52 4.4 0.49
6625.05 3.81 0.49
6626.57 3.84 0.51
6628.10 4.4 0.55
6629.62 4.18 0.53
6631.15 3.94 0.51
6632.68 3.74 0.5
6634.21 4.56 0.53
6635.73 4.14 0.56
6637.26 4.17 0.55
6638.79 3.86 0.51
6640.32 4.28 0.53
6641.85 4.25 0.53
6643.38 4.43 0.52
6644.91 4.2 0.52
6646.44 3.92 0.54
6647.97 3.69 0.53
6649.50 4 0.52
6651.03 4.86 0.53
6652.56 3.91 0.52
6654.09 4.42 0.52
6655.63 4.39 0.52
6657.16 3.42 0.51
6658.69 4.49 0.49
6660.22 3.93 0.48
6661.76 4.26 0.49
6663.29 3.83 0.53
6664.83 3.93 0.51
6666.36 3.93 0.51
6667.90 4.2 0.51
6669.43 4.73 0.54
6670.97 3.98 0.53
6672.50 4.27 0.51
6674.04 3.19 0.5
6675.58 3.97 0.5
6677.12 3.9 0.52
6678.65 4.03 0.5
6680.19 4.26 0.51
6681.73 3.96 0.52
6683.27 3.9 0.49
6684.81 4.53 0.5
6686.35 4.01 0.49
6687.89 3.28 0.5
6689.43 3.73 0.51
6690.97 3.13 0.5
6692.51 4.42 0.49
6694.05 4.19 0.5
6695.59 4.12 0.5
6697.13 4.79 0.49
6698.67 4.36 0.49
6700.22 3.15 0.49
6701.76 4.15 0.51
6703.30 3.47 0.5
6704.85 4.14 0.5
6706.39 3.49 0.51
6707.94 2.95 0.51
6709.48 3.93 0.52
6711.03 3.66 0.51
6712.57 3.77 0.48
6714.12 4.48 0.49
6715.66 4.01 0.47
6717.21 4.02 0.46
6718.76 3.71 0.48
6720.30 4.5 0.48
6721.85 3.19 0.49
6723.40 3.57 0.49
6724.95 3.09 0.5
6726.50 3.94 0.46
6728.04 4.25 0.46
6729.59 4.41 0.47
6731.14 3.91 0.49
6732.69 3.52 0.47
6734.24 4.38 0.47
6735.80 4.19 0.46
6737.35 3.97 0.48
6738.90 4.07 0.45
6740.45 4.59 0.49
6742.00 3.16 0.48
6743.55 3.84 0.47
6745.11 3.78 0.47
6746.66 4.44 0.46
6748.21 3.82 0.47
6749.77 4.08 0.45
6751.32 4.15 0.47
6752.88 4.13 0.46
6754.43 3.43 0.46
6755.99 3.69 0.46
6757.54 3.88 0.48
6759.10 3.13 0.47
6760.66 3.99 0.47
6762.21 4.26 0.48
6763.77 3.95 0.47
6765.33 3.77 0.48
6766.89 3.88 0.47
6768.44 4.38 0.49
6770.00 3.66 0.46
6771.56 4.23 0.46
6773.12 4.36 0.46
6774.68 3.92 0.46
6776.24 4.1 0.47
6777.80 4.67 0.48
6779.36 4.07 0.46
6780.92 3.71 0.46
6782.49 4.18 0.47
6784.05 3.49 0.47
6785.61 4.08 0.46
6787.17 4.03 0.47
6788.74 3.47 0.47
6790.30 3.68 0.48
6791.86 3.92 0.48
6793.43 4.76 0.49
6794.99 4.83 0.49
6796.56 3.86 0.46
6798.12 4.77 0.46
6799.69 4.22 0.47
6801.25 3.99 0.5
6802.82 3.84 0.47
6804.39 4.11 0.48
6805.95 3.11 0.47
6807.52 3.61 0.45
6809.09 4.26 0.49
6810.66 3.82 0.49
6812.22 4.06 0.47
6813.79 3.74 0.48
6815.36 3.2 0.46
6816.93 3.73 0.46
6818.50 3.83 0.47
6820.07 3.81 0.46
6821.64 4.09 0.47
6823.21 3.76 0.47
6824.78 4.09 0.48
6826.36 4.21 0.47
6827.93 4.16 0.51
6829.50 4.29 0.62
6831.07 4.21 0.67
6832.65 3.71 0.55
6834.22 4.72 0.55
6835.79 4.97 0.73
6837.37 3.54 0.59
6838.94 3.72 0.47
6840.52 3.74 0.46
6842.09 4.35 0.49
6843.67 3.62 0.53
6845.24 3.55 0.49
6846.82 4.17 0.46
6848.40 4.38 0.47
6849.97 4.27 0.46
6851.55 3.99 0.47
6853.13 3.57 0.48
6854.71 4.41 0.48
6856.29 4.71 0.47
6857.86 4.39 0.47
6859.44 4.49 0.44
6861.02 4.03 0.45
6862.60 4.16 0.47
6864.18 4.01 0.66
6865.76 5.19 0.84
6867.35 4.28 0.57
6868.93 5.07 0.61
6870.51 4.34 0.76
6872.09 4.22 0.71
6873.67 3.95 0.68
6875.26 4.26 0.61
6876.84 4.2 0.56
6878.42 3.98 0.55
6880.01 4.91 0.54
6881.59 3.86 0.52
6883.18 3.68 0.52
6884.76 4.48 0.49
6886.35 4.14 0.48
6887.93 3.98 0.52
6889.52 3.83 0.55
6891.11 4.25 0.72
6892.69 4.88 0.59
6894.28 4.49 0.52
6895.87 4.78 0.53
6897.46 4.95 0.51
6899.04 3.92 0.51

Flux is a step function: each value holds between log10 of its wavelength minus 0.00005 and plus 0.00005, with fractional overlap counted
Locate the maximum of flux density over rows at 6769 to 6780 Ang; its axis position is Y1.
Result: 6777.80 Ang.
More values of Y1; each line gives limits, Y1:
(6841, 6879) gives 6865.76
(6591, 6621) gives 6615.90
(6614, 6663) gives 6651.03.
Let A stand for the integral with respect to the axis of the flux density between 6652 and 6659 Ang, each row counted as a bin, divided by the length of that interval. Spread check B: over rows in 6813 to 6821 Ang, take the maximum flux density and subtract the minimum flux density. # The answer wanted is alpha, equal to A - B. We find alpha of 3.48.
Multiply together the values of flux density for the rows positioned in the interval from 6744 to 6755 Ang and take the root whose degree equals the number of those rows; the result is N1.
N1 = 3.96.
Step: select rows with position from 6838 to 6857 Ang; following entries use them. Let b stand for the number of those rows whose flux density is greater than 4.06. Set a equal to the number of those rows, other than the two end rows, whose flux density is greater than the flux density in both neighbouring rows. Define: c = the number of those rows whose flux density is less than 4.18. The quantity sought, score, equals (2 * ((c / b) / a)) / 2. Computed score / 0.6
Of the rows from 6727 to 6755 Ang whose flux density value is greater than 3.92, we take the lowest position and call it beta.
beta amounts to 6728.04 Ang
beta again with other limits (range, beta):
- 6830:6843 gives 6831.07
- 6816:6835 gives 6821.64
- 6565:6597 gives 6565.82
